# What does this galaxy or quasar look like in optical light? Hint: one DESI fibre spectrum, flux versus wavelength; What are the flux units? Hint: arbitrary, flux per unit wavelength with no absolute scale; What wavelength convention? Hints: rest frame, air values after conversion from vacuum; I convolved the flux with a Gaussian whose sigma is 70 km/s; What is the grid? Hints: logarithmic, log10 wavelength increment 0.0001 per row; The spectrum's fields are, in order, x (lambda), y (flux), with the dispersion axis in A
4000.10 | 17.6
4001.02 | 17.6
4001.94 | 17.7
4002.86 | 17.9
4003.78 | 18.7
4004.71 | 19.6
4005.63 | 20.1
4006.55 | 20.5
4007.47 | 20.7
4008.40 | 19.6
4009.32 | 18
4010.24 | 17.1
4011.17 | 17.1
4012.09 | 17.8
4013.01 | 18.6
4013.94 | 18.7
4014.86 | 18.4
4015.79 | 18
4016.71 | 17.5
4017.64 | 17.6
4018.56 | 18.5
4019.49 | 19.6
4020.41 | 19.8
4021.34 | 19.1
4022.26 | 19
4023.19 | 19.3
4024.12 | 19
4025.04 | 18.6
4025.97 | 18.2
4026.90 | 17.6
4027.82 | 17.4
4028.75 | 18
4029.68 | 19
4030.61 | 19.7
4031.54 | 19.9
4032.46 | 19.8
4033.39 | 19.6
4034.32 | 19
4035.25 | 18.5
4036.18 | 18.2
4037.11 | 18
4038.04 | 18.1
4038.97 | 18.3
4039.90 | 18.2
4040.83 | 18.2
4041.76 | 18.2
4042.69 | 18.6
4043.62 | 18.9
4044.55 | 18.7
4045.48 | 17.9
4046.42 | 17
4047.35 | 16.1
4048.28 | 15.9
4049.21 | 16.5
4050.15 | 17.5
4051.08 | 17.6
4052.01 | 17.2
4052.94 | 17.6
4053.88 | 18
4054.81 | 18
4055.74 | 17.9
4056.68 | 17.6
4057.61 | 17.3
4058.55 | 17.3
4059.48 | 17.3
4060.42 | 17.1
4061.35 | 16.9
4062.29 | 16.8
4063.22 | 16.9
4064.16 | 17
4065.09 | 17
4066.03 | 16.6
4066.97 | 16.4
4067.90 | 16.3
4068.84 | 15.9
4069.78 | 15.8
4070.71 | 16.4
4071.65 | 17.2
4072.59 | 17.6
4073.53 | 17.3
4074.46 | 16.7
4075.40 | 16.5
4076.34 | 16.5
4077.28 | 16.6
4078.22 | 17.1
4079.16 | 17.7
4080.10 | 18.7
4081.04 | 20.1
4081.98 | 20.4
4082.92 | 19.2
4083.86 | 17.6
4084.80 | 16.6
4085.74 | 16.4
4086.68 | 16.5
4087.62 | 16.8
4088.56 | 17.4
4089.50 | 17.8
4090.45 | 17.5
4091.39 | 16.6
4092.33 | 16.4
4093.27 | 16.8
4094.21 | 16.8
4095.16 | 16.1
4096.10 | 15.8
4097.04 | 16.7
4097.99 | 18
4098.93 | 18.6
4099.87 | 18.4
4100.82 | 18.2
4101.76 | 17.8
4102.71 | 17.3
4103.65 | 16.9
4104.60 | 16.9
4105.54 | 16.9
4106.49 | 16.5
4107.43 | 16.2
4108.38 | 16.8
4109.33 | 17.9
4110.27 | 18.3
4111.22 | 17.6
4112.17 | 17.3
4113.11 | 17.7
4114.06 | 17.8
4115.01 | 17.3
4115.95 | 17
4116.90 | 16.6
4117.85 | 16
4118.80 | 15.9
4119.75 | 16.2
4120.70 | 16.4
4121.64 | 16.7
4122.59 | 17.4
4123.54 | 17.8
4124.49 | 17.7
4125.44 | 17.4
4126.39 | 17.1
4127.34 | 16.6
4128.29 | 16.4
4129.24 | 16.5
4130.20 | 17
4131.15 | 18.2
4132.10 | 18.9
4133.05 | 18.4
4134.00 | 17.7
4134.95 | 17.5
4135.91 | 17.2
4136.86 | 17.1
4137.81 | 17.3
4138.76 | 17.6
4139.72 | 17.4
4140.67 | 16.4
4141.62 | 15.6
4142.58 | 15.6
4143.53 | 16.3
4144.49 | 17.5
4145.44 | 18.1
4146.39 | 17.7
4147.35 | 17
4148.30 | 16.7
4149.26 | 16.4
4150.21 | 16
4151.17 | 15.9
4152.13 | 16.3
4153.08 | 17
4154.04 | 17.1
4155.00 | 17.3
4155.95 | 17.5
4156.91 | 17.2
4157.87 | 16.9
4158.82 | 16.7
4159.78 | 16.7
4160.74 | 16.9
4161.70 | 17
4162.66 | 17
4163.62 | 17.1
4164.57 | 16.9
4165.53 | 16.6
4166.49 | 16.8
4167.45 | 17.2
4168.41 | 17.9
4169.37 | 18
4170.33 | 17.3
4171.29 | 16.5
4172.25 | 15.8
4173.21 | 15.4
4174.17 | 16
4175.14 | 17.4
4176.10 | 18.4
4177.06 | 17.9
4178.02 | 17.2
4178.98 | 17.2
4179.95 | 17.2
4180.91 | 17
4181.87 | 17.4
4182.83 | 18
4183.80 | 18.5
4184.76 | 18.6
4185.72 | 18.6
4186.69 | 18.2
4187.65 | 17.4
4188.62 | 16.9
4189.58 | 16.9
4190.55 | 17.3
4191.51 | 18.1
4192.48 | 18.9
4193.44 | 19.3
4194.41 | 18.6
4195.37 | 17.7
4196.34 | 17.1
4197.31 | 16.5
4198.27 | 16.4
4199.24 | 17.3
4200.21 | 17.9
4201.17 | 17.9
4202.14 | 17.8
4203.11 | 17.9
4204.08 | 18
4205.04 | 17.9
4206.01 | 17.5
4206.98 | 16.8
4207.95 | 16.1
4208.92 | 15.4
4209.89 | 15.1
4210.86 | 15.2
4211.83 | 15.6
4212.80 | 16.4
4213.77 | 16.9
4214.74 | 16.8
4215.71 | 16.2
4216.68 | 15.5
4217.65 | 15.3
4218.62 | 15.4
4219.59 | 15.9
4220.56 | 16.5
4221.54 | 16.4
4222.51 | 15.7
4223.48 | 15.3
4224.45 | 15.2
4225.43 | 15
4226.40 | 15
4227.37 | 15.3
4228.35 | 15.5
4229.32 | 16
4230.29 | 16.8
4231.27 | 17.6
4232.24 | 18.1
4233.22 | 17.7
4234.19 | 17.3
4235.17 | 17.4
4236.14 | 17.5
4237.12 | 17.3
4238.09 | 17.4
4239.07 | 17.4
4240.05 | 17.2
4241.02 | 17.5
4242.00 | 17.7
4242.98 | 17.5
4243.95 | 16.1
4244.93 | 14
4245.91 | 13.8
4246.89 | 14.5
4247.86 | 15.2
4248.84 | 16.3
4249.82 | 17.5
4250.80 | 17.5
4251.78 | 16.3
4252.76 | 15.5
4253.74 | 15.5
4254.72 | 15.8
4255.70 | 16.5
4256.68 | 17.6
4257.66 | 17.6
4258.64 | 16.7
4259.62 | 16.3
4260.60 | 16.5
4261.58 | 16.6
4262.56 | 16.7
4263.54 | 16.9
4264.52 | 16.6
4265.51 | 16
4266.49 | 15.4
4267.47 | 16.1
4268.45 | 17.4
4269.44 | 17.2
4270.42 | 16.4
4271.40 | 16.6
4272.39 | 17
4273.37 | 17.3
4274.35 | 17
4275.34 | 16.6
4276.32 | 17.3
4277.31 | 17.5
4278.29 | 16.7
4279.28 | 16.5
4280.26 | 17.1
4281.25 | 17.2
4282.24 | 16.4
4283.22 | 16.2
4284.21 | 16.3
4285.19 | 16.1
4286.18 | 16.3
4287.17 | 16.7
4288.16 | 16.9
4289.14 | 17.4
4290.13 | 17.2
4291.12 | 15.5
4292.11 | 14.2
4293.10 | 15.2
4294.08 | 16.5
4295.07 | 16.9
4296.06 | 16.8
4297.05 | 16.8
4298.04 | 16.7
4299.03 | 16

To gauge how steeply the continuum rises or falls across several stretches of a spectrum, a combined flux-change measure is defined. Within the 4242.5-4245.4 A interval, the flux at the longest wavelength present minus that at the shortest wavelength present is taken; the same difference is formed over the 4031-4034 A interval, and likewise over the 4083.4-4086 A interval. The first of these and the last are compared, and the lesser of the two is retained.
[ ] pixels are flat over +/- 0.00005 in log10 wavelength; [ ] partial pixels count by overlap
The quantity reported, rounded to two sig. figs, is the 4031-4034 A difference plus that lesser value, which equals -3.8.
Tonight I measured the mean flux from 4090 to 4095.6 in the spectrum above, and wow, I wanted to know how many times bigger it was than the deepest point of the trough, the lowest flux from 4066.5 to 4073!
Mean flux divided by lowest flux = 1.06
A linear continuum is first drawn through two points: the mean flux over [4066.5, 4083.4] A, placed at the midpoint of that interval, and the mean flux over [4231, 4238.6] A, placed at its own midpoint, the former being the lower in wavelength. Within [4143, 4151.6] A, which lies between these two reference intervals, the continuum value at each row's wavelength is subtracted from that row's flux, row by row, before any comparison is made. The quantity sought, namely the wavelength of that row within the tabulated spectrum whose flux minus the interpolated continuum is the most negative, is 4151.17 A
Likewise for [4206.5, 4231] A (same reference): 4226.40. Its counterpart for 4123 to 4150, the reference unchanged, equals 4142.58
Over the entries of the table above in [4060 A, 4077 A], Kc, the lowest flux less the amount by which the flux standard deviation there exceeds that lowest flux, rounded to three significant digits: 31.1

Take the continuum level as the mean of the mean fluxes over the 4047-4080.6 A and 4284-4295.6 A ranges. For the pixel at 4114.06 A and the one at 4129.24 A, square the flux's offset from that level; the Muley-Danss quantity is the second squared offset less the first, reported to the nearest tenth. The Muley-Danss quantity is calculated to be -1.3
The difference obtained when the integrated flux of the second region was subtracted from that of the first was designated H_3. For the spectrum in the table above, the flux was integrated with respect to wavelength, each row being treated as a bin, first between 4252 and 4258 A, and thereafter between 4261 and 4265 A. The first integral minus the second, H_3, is 31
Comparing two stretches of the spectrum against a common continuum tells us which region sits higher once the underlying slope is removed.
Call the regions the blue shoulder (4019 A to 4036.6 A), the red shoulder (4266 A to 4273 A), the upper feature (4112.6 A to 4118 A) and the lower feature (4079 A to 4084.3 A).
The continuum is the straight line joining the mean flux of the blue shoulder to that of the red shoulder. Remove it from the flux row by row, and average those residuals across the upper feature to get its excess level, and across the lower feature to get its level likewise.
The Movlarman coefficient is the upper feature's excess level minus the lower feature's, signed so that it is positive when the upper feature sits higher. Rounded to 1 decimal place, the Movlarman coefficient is -1.6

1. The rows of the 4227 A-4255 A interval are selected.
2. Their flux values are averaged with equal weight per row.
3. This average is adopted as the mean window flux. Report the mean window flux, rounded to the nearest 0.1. 16.5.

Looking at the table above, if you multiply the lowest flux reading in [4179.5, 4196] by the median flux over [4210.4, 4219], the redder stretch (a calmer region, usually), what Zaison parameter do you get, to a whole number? 264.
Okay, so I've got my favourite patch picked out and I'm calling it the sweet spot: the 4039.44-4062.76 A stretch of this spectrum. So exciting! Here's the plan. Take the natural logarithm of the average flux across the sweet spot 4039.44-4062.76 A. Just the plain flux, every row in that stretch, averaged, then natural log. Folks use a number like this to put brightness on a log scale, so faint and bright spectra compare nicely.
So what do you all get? 2.864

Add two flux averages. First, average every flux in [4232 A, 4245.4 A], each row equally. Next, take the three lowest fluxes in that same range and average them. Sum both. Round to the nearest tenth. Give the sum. 32.9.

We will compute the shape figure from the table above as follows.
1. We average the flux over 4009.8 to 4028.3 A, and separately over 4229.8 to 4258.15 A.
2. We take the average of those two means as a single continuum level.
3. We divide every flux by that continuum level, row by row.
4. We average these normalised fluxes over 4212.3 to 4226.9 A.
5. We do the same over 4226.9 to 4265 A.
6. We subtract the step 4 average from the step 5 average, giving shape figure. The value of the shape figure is 0.04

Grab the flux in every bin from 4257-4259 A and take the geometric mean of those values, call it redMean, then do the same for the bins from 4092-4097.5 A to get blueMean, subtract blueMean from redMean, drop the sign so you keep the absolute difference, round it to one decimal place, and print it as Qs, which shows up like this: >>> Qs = 0.7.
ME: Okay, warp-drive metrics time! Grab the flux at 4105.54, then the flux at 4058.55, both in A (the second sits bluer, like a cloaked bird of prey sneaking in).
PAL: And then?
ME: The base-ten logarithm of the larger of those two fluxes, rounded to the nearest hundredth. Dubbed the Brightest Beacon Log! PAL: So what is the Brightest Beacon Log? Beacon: 1.24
